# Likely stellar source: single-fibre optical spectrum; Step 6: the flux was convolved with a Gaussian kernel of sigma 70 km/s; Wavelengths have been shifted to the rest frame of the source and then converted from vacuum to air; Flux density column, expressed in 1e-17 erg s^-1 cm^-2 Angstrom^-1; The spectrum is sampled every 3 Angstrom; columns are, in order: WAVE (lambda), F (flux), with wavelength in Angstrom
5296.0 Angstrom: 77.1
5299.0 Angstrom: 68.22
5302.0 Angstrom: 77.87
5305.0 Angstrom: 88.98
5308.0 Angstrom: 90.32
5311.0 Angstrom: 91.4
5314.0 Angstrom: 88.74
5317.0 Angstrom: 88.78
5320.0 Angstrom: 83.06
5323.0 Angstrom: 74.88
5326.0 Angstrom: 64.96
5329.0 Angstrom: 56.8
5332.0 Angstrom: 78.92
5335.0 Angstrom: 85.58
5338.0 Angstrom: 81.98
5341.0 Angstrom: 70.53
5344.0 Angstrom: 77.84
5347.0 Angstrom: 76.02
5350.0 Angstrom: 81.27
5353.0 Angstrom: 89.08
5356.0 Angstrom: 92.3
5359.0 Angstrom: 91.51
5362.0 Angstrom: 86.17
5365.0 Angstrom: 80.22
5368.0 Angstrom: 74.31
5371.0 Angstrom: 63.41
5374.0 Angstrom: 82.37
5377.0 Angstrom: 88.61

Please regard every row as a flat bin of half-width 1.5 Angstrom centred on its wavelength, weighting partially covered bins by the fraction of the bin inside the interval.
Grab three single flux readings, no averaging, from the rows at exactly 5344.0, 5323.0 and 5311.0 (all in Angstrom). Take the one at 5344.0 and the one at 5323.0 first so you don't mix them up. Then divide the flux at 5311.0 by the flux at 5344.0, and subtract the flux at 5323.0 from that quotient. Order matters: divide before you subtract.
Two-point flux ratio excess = -74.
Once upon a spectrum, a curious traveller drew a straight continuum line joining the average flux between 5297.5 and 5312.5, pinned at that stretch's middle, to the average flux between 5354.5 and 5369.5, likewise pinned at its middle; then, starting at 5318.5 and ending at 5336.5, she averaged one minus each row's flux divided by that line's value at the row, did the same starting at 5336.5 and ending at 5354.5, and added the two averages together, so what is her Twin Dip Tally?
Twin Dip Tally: 0.18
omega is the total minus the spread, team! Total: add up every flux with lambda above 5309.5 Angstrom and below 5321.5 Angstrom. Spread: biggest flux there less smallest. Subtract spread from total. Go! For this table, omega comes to 344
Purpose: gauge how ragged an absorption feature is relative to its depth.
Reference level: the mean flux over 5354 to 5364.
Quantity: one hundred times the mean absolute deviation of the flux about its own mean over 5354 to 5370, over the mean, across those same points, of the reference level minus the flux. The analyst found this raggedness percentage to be 120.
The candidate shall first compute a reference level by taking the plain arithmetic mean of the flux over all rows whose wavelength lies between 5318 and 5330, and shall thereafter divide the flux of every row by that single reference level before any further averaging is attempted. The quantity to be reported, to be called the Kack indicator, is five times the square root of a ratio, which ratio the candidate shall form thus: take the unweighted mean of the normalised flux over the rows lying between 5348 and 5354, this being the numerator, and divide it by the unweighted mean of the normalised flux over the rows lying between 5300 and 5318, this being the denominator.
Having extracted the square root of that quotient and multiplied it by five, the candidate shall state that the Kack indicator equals 4.9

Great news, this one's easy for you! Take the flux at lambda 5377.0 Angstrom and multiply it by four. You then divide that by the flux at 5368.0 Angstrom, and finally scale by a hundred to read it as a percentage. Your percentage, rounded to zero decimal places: 477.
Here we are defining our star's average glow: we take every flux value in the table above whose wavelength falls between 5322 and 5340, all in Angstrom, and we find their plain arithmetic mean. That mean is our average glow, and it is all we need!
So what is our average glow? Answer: 74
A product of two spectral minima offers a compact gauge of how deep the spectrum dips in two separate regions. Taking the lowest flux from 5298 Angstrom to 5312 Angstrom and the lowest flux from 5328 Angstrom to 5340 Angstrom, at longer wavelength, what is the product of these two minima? 3875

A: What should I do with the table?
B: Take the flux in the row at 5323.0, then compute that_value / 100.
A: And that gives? 0.75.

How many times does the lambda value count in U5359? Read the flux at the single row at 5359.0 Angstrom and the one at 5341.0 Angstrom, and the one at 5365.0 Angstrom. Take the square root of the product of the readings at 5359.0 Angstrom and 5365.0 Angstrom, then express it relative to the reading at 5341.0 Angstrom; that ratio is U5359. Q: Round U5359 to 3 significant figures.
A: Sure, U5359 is 1.21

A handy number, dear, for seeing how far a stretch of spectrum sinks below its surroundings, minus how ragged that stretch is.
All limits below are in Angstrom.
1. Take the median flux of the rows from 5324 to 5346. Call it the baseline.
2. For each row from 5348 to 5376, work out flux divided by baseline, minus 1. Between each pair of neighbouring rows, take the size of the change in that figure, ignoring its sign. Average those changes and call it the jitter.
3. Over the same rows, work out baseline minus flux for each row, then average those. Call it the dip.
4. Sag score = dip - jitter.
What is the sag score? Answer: -5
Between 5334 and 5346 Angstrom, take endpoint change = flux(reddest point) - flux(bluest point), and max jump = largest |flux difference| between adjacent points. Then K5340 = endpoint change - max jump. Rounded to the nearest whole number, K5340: -19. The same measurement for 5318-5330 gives -36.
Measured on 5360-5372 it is -34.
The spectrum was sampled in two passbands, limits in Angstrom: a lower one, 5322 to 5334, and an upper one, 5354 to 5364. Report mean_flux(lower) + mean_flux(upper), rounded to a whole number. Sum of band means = 159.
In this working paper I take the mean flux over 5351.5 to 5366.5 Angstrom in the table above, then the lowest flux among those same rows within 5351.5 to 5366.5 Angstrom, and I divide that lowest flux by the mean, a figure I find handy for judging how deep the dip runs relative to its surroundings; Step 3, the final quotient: 0.913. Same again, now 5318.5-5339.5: 0.756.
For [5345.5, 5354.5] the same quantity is 0.926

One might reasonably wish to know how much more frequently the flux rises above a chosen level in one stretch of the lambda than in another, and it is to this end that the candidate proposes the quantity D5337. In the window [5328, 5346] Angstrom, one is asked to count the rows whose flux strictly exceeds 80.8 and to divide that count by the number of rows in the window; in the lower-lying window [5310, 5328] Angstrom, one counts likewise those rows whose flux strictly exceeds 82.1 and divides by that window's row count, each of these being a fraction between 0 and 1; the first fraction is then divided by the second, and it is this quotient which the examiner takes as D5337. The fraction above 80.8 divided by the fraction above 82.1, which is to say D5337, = 0.50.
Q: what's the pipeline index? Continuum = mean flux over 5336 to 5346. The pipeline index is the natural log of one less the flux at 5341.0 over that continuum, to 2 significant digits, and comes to -2.5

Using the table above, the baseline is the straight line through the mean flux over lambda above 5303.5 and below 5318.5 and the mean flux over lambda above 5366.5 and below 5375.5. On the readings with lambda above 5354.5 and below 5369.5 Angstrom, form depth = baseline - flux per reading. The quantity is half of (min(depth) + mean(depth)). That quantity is -12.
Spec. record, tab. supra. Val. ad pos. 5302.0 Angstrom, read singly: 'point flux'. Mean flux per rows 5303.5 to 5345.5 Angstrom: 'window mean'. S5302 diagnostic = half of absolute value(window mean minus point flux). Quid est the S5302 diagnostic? 1.2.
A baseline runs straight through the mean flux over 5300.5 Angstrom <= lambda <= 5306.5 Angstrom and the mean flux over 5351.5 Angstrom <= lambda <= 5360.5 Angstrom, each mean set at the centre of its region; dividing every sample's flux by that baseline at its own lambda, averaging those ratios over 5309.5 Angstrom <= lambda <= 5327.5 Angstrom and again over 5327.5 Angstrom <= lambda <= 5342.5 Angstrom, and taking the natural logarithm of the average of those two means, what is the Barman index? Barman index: -0.101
